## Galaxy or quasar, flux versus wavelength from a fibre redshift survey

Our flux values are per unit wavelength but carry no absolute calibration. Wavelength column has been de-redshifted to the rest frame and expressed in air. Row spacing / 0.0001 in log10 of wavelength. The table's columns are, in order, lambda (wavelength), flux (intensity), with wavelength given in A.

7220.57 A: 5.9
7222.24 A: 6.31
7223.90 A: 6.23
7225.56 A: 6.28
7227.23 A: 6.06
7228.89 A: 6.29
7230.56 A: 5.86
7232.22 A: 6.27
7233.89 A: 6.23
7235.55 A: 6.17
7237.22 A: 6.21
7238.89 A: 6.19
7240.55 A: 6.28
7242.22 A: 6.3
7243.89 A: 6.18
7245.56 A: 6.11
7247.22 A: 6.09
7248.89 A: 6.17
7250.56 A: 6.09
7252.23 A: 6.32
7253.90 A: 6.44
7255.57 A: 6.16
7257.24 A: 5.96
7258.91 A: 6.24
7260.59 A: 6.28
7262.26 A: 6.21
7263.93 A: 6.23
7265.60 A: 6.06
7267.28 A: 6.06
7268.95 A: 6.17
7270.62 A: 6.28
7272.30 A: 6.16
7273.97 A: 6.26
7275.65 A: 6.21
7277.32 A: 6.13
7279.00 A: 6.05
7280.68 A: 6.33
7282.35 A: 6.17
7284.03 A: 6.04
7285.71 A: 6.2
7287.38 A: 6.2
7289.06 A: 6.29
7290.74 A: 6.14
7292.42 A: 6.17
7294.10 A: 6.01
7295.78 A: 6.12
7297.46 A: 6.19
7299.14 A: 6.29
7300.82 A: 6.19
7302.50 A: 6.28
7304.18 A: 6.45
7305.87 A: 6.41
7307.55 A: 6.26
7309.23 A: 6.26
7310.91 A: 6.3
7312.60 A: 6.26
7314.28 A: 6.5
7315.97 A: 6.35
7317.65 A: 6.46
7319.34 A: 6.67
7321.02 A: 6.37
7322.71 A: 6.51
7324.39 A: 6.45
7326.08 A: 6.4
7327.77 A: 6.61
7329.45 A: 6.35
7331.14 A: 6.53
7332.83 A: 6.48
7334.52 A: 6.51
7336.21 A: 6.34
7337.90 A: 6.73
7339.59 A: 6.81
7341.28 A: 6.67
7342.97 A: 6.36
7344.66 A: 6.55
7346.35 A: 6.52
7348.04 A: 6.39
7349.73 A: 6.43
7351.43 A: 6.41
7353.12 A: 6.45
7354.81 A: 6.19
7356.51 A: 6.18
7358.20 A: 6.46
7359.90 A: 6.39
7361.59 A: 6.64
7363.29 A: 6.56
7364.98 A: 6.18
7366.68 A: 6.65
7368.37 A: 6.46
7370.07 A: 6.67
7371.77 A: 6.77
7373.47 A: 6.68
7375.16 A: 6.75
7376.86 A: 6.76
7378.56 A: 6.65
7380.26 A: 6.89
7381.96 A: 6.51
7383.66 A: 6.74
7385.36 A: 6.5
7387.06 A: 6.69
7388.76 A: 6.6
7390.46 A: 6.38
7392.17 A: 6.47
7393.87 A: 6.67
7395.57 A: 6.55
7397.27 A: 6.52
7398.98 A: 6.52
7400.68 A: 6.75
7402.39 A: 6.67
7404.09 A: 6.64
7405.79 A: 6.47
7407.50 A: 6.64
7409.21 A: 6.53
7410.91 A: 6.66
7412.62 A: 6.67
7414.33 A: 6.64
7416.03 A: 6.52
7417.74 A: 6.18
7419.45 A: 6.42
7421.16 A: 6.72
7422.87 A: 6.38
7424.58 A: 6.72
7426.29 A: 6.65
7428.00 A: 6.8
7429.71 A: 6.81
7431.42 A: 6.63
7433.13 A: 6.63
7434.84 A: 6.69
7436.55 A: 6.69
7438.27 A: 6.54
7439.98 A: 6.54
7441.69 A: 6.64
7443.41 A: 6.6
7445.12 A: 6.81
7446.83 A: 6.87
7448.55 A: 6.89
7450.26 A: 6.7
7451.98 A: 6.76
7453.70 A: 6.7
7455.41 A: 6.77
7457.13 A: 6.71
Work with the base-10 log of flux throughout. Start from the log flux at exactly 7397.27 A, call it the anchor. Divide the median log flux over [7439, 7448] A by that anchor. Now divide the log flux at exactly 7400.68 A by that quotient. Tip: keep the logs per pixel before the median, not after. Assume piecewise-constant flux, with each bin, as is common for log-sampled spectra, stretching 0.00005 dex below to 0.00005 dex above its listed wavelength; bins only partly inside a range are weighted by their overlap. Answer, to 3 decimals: 0.821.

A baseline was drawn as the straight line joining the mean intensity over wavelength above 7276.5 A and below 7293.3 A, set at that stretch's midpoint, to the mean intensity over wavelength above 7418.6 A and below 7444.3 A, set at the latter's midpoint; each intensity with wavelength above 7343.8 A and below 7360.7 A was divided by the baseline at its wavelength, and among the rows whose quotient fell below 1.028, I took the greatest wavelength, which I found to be 7359.90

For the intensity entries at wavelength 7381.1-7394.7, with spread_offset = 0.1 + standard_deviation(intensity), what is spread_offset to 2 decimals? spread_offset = 0.22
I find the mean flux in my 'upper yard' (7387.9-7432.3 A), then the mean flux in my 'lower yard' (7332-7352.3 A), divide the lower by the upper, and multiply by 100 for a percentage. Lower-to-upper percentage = 99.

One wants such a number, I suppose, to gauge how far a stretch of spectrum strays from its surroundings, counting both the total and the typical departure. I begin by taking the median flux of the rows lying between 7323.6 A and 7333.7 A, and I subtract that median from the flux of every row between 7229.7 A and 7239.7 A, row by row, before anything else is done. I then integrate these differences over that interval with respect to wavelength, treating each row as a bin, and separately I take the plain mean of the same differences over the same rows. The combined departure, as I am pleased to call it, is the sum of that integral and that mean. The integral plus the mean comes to -3.4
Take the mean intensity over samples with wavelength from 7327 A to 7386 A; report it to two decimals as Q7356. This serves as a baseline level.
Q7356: 6.54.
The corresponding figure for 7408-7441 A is 6.60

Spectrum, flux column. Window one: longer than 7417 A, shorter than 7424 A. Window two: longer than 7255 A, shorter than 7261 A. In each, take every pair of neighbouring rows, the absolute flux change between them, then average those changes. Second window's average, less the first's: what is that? -0.12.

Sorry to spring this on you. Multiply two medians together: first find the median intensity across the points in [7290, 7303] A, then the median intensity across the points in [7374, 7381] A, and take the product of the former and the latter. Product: 41.7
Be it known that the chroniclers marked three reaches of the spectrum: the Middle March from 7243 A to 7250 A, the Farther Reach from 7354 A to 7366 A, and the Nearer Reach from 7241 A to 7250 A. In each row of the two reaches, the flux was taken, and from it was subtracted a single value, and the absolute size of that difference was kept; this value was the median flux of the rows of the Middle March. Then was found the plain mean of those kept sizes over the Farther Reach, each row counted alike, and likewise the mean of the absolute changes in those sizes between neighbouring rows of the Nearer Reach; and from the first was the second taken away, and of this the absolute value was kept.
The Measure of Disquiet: 0.19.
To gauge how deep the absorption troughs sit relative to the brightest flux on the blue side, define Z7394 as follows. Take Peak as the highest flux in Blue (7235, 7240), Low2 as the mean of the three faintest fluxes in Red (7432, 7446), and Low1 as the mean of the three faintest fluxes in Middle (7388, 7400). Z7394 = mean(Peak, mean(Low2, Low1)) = 6.36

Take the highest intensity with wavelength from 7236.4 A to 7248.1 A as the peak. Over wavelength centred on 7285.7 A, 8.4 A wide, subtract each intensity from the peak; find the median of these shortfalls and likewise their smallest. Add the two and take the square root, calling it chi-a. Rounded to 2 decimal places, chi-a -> 0.33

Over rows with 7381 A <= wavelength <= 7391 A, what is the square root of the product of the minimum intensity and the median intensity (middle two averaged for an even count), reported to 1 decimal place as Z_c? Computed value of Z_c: 6.5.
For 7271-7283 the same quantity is 6.1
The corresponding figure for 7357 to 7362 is 6.4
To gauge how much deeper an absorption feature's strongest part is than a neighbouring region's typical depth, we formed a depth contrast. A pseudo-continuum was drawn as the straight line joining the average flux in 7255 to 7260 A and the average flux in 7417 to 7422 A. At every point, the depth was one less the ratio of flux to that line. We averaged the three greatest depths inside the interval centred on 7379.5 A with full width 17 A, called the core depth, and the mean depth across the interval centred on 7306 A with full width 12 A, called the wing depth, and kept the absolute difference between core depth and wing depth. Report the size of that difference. 0.015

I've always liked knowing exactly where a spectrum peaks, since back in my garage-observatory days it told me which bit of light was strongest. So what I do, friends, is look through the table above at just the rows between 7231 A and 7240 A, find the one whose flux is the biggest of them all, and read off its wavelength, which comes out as 7232.22 A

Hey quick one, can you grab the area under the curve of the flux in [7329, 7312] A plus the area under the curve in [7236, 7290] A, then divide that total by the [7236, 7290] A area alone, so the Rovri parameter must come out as 1.33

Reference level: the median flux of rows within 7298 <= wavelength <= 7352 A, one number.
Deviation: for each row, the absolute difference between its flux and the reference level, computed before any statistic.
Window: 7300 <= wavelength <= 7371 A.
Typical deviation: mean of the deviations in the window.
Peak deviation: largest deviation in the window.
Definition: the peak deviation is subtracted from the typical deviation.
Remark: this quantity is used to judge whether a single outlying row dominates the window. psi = -0.27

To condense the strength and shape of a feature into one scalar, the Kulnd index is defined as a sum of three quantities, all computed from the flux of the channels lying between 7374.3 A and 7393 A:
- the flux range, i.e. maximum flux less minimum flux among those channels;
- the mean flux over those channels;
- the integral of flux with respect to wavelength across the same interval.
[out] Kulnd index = 131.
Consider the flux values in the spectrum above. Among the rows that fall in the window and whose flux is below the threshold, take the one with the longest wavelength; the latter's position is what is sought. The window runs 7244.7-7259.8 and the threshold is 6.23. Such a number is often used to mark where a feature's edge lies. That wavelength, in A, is 7257.24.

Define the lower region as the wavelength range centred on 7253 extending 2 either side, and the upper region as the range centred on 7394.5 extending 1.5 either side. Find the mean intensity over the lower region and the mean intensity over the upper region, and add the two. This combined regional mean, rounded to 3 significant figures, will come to 13.0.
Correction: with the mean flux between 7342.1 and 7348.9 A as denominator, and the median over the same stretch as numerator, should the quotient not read 1.00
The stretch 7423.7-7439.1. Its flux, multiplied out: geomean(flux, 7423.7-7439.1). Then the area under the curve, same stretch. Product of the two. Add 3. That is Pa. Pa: 691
